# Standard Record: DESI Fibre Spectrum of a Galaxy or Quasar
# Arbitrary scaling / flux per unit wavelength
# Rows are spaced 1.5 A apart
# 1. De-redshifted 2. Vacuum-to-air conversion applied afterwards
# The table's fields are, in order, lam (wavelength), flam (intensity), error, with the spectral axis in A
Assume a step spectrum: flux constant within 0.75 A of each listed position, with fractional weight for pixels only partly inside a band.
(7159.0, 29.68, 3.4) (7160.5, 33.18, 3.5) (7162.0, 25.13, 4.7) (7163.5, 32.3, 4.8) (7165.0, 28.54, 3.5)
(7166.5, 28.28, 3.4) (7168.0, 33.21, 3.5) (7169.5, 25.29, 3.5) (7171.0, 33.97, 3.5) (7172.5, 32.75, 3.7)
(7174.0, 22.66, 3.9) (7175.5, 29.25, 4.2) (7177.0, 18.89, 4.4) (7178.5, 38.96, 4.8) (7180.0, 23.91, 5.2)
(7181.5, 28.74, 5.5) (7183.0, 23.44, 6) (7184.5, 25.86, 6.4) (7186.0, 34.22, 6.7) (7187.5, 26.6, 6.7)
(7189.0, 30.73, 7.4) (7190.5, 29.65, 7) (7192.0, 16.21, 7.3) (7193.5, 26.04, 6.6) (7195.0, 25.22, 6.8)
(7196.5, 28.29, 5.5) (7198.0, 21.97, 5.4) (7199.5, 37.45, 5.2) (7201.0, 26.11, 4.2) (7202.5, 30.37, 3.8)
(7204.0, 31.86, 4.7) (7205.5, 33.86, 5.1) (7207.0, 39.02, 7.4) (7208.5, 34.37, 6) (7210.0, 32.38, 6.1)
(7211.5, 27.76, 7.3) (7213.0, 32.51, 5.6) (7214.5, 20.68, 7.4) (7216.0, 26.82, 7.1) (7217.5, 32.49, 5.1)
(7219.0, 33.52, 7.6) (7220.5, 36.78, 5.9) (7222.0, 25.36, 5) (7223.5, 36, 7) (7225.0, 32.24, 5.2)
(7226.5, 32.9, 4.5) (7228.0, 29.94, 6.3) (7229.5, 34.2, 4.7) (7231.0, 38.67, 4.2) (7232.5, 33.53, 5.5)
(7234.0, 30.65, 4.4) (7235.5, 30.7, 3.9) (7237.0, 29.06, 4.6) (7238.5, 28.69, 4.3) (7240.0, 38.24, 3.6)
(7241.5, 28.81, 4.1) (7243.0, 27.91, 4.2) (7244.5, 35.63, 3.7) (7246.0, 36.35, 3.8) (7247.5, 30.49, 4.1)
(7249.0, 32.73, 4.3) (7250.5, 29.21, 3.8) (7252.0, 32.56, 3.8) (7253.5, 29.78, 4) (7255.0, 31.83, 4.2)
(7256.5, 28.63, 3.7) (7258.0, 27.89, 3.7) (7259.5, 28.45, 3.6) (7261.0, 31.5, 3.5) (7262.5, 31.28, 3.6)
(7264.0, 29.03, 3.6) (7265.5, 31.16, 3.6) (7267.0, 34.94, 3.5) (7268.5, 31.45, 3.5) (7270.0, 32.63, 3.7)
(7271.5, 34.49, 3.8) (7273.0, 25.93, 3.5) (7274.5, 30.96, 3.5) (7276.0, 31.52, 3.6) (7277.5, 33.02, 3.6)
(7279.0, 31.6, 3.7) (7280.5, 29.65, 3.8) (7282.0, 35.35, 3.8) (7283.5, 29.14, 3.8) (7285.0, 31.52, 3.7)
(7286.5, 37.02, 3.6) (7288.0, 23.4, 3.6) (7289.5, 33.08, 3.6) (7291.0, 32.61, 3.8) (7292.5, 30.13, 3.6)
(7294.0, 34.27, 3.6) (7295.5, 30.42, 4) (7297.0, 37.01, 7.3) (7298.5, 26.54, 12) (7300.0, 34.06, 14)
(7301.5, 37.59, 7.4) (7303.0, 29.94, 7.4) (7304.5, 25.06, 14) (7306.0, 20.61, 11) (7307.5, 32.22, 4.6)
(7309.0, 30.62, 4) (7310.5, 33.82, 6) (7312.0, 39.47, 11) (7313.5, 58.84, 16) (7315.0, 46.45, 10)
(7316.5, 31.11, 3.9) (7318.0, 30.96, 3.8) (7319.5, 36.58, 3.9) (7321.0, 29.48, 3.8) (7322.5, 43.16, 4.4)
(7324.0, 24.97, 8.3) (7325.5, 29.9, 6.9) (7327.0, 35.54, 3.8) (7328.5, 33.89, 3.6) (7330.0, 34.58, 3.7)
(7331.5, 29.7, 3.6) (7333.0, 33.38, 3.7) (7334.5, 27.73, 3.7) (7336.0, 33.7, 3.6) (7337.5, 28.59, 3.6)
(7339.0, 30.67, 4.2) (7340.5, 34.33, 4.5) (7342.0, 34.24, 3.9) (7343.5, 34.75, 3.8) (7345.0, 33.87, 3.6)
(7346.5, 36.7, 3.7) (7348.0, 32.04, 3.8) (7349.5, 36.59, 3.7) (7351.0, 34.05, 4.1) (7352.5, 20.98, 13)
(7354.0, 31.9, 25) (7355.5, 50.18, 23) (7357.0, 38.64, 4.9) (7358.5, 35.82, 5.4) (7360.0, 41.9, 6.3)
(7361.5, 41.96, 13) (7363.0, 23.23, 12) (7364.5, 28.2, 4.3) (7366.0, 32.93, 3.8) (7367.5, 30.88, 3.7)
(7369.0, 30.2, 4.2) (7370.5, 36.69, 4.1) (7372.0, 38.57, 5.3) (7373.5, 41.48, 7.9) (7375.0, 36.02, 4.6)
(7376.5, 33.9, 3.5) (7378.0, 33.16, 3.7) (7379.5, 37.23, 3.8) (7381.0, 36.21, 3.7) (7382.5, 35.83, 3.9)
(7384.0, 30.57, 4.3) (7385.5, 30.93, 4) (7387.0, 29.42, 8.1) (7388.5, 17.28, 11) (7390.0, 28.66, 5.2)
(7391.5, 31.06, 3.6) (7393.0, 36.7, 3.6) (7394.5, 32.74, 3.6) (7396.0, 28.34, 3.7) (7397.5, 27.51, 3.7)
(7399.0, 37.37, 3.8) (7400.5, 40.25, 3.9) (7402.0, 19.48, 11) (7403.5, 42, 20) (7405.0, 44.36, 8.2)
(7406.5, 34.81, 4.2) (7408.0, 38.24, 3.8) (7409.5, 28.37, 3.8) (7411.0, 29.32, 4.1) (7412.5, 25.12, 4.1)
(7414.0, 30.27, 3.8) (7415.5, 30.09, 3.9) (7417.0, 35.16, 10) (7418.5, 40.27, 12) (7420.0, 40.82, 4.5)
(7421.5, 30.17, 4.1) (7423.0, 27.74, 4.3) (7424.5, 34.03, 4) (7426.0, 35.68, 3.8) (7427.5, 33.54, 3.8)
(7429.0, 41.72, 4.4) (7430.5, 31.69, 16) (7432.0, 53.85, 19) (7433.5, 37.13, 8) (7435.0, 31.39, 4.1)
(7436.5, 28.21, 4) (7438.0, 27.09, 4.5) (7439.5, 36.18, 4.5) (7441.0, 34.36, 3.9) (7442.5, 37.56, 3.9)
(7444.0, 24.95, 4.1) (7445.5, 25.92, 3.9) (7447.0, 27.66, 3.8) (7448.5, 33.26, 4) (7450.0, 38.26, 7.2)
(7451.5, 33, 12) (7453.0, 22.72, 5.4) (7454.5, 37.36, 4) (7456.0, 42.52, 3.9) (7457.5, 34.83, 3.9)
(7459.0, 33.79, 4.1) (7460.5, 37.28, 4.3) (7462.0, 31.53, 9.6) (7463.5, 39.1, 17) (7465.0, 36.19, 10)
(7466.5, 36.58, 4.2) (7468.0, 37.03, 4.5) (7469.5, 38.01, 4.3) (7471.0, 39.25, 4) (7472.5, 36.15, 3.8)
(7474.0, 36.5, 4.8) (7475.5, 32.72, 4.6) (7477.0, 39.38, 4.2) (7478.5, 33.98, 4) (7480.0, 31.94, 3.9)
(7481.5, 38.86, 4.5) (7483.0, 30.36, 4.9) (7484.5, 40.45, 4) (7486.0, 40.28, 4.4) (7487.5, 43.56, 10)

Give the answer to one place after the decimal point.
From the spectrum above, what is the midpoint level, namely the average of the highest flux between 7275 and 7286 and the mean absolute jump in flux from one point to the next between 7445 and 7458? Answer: 21.1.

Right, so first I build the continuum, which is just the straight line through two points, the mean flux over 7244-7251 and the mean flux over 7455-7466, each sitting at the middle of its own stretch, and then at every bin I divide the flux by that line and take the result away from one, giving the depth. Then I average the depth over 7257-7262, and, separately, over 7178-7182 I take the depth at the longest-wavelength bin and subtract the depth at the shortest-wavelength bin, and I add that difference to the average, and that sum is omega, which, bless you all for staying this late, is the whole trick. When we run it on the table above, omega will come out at 0.44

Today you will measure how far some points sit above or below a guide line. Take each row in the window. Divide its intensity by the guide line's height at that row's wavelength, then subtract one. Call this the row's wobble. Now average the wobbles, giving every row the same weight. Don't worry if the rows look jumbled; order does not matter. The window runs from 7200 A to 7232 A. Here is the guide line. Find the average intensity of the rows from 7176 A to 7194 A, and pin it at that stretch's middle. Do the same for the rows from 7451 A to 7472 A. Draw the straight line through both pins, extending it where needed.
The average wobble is 0.14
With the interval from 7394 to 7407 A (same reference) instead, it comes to 0.01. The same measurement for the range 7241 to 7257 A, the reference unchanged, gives 0.08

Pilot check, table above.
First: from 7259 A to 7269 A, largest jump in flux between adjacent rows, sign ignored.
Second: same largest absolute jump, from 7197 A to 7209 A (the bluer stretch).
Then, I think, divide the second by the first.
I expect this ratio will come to 4.1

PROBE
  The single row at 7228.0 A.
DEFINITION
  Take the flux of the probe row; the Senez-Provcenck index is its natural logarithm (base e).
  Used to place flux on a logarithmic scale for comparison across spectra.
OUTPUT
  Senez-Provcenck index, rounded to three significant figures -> 3.40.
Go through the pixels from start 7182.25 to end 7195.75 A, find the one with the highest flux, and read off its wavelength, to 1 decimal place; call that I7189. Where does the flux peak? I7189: 7186.0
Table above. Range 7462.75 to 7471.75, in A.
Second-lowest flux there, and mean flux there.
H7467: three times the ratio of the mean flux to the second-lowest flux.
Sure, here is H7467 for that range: 3.09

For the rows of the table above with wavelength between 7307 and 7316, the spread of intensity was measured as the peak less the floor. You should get 28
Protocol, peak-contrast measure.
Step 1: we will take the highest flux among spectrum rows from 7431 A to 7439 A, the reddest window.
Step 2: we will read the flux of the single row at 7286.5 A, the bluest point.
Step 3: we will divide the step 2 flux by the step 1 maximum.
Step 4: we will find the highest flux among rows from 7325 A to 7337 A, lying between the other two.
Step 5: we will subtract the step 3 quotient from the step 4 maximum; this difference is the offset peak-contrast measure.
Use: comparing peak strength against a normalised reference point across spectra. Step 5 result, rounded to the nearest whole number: 35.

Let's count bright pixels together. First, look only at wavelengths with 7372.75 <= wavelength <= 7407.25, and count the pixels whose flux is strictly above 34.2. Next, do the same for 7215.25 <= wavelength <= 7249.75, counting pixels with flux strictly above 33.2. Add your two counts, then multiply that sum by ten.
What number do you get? 200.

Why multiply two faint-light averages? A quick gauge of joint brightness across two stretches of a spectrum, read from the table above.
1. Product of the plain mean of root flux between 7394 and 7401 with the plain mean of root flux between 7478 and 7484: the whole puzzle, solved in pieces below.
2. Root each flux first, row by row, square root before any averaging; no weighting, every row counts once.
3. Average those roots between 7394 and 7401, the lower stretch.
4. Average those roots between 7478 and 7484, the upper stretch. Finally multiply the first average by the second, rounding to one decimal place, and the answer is 33.4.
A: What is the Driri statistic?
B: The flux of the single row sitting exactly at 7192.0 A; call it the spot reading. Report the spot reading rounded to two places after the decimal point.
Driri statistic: 16.21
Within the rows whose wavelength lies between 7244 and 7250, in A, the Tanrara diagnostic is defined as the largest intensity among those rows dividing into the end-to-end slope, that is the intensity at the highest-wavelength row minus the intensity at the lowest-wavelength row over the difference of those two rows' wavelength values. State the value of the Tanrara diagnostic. -0.018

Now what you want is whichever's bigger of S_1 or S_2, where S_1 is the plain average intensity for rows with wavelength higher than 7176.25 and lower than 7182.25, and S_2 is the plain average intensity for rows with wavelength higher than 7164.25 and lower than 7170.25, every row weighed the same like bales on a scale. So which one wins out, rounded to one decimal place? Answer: 28.8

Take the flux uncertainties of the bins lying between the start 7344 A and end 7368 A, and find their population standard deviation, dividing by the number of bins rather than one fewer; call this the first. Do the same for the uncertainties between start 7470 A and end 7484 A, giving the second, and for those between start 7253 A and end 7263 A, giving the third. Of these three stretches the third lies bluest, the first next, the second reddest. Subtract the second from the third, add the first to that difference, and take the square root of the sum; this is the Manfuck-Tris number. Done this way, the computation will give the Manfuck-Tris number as 2.6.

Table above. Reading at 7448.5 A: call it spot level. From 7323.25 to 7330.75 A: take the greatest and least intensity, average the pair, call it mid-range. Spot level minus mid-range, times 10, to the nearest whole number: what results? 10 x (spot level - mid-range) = 30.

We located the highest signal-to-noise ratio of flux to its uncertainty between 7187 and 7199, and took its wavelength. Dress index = 7196.5 A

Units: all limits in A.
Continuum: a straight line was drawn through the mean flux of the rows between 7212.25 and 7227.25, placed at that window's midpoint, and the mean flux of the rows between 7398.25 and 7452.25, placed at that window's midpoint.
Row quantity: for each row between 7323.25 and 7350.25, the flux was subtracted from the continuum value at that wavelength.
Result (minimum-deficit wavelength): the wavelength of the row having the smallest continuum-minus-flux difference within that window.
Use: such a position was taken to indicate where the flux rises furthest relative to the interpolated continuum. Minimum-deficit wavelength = 7346.5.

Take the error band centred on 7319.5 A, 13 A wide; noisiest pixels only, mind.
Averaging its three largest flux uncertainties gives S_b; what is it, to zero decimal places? 11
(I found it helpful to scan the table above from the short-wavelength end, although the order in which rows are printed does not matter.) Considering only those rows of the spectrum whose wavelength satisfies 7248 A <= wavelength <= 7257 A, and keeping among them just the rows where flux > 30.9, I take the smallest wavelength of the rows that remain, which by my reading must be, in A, 7249.0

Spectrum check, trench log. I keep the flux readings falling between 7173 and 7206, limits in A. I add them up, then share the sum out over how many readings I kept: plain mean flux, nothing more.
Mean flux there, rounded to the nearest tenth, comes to 27.7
